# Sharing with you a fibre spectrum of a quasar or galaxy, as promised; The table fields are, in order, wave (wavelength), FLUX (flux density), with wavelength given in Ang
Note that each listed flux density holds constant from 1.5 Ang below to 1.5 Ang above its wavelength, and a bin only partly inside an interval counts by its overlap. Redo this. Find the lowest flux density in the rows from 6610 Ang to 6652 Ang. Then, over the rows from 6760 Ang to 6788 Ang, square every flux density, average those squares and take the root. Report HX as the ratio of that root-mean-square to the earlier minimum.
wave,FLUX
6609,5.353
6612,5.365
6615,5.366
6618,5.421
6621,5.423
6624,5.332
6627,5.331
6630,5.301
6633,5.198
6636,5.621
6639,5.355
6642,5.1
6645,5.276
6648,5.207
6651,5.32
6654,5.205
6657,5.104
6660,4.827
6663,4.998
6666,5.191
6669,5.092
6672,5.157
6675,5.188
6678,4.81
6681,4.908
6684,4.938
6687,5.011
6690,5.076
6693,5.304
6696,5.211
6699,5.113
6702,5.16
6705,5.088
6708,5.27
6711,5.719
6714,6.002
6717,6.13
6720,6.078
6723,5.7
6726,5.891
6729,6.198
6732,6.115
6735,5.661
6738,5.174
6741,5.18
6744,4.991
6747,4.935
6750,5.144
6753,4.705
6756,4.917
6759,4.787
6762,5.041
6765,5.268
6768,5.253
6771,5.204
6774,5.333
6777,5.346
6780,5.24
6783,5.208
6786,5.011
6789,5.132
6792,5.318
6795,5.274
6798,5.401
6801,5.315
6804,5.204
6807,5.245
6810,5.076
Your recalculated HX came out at 1.02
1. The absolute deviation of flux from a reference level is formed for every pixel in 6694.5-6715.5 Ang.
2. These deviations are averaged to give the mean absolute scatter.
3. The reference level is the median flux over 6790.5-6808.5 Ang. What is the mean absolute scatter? 0.25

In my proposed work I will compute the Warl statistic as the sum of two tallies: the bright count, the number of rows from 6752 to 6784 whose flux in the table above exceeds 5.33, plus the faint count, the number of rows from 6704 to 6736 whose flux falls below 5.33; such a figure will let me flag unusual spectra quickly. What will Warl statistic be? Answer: 4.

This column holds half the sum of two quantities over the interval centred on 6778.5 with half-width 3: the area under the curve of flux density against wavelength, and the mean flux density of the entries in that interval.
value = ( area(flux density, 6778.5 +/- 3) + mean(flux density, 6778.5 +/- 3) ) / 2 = 19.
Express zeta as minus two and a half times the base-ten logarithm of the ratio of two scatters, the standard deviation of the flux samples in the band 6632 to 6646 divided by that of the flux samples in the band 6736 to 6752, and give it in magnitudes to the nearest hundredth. -0.60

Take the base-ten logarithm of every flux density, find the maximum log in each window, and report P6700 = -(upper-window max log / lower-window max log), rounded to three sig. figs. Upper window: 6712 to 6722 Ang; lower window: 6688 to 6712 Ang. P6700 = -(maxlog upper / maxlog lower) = -1.04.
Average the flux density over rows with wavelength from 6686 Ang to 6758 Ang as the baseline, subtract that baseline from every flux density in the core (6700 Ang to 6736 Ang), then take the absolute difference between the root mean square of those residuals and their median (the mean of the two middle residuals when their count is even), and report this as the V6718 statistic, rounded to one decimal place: 0.1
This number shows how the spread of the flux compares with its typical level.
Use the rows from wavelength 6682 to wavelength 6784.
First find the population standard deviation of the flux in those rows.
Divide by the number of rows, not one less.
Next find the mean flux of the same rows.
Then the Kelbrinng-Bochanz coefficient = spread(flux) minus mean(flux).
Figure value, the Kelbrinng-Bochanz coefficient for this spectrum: -4.93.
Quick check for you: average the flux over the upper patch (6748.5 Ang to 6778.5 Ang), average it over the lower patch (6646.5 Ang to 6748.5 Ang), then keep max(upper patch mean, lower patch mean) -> 5.32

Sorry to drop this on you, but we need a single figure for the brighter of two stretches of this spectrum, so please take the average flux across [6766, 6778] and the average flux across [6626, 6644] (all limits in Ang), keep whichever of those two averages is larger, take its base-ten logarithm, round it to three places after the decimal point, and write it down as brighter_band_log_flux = 0.726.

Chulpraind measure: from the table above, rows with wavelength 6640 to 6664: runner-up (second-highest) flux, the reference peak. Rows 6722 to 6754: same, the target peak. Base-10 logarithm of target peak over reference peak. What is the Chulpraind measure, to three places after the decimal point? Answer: 0.064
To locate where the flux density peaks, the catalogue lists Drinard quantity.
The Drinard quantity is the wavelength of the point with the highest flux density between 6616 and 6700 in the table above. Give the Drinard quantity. 6636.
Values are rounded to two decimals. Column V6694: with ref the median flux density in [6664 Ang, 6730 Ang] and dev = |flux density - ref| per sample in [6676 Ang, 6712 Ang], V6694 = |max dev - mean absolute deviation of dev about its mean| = 0.41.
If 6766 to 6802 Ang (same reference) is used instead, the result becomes 0.16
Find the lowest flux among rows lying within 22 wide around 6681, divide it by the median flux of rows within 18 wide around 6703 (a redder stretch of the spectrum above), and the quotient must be 0.928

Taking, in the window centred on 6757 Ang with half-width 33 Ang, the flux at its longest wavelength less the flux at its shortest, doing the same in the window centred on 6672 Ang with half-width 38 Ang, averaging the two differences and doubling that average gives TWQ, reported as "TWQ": -1.1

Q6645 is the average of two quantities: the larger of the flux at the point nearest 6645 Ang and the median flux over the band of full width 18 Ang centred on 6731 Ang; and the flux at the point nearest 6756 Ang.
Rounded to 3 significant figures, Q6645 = 5.36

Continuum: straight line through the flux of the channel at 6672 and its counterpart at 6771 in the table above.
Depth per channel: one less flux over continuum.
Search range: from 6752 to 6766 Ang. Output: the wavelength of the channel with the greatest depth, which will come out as 6753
